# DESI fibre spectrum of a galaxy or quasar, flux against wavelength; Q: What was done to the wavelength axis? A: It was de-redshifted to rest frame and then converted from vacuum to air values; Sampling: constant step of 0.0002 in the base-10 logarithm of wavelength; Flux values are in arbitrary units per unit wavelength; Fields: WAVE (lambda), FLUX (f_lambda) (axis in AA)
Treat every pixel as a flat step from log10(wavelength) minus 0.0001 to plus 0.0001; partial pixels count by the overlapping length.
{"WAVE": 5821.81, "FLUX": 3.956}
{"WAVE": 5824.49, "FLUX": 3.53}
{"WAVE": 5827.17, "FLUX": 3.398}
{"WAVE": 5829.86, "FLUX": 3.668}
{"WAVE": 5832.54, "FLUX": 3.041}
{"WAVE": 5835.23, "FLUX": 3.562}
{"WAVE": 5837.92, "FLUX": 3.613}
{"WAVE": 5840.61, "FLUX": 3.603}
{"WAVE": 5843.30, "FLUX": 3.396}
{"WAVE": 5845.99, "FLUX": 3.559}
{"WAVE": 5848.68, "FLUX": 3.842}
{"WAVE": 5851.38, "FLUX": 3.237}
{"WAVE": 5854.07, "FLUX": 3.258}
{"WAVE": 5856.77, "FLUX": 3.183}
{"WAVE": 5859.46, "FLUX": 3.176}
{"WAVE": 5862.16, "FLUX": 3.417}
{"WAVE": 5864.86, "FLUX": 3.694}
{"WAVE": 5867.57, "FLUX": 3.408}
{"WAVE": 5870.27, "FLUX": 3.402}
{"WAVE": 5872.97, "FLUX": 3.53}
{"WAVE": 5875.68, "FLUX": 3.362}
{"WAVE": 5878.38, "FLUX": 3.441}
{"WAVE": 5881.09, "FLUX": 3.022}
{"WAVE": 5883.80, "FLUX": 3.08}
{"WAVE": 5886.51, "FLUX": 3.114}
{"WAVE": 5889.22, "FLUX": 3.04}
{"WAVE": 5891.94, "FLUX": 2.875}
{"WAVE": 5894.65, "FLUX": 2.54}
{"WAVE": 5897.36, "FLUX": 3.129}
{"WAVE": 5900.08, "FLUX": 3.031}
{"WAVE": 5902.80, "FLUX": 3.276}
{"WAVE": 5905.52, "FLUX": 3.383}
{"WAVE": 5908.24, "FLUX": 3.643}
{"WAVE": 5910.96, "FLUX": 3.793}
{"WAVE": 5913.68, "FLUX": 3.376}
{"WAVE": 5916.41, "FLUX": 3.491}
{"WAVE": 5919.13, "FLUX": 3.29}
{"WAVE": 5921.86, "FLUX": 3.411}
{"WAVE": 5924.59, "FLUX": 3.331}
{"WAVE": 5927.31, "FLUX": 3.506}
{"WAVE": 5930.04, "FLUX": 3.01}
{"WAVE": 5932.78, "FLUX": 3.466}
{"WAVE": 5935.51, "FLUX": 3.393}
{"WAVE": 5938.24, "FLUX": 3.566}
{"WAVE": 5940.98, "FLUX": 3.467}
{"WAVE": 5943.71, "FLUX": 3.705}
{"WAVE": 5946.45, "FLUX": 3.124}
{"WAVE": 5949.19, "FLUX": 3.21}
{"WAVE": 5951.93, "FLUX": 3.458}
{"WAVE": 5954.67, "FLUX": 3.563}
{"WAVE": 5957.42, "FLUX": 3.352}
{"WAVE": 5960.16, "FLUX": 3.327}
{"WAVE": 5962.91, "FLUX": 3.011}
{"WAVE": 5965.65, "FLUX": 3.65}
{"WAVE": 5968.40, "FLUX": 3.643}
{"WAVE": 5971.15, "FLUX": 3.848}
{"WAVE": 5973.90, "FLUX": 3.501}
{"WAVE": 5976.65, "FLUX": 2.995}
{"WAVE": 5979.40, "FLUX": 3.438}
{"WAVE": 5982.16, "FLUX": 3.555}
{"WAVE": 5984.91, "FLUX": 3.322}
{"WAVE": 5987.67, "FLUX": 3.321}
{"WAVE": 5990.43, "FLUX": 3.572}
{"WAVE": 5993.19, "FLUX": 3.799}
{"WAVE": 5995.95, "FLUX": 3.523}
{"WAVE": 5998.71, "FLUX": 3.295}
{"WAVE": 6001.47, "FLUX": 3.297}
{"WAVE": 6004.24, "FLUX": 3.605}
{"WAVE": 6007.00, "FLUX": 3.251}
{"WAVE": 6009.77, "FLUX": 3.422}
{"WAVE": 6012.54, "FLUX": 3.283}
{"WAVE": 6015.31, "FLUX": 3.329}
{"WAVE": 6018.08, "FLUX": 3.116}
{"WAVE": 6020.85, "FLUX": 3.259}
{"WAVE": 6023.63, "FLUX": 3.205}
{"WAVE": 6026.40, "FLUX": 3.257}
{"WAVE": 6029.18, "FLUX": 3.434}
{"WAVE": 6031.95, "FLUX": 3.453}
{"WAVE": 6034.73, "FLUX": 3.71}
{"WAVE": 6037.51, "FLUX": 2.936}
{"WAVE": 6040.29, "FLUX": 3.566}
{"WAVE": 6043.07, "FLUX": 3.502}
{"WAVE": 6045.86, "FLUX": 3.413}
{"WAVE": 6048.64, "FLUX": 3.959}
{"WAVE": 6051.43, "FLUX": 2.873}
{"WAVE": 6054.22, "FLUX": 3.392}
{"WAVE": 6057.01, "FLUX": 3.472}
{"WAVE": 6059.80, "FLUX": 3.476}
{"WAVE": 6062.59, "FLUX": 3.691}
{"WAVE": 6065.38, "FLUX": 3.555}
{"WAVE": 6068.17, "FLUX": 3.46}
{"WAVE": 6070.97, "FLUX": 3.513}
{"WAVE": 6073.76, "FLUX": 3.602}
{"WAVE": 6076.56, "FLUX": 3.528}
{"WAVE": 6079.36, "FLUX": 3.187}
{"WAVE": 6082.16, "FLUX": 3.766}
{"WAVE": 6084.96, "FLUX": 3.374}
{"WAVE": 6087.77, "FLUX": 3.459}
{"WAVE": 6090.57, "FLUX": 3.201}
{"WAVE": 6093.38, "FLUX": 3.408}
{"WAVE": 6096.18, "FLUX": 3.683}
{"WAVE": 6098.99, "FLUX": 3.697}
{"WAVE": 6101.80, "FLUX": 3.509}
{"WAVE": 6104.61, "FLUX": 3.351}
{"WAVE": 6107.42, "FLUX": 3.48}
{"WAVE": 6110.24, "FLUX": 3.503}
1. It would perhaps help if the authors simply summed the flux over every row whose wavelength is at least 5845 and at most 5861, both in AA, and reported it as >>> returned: 20.3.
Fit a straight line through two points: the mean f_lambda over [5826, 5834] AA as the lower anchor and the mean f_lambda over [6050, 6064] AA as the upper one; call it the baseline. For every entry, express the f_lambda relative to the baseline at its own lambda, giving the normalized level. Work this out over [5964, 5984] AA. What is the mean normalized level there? 1.04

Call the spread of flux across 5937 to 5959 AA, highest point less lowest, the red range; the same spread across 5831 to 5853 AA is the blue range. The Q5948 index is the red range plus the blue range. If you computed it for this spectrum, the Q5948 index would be 1.38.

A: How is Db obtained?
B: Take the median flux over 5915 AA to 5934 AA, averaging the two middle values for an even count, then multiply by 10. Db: 34.1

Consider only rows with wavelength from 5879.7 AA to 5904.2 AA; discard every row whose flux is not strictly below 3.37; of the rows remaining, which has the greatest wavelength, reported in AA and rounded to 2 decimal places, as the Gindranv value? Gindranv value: 5902.80 AA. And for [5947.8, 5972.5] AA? 5962.91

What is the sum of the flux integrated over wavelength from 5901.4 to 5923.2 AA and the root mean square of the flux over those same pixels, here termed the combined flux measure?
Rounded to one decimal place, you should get 78.8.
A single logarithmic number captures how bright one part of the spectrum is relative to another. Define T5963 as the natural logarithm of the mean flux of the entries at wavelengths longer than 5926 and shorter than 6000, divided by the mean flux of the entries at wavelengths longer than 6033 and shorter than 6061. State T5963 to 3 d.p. 0.000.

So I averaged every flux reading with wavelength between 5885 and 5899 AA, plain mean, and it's 2.94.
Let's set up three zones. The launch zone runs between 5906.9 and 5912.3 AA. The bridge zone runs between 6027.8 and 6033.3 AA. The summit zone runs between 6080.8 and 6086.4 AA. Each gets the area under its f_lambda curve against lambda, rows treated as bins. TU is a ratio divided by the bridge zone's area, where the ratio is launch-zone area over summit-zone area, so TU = 0.053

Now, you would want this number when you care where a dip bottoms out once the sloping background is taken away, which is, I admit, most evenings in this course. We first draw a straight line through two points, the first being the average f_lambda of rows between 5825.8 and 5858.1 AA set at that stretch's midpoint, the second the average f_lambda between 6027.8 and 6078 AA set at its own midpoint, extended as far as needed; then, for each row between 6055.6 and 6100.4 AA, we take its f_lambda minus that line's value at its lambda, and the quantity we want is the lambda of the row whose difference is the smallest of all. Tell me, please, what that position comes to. 6079.36 AA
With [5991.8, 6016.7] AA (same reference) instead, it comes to 6007.00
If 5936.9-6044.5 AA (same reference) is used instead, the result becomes 6037.51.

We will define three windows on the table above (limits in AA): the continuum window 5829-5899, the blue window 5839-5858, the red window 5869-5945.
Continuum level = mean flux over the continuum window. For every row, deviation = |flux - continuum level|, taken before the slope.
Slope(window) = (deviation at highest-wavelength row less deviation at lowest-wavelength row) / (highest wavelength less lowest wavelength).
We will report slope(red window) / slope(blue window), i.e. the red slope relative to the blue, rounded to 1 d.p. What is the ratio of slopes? -0.4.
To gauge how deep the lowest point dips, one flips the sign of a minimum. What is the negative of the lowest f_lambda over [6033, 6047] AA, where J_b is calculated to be -2.94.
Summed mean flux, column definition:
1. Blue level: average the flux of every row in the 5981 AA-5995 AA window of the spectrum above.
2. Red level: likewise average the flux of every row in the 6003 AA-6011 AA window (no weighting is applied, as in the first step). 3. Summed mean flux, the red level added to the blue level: 6.94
